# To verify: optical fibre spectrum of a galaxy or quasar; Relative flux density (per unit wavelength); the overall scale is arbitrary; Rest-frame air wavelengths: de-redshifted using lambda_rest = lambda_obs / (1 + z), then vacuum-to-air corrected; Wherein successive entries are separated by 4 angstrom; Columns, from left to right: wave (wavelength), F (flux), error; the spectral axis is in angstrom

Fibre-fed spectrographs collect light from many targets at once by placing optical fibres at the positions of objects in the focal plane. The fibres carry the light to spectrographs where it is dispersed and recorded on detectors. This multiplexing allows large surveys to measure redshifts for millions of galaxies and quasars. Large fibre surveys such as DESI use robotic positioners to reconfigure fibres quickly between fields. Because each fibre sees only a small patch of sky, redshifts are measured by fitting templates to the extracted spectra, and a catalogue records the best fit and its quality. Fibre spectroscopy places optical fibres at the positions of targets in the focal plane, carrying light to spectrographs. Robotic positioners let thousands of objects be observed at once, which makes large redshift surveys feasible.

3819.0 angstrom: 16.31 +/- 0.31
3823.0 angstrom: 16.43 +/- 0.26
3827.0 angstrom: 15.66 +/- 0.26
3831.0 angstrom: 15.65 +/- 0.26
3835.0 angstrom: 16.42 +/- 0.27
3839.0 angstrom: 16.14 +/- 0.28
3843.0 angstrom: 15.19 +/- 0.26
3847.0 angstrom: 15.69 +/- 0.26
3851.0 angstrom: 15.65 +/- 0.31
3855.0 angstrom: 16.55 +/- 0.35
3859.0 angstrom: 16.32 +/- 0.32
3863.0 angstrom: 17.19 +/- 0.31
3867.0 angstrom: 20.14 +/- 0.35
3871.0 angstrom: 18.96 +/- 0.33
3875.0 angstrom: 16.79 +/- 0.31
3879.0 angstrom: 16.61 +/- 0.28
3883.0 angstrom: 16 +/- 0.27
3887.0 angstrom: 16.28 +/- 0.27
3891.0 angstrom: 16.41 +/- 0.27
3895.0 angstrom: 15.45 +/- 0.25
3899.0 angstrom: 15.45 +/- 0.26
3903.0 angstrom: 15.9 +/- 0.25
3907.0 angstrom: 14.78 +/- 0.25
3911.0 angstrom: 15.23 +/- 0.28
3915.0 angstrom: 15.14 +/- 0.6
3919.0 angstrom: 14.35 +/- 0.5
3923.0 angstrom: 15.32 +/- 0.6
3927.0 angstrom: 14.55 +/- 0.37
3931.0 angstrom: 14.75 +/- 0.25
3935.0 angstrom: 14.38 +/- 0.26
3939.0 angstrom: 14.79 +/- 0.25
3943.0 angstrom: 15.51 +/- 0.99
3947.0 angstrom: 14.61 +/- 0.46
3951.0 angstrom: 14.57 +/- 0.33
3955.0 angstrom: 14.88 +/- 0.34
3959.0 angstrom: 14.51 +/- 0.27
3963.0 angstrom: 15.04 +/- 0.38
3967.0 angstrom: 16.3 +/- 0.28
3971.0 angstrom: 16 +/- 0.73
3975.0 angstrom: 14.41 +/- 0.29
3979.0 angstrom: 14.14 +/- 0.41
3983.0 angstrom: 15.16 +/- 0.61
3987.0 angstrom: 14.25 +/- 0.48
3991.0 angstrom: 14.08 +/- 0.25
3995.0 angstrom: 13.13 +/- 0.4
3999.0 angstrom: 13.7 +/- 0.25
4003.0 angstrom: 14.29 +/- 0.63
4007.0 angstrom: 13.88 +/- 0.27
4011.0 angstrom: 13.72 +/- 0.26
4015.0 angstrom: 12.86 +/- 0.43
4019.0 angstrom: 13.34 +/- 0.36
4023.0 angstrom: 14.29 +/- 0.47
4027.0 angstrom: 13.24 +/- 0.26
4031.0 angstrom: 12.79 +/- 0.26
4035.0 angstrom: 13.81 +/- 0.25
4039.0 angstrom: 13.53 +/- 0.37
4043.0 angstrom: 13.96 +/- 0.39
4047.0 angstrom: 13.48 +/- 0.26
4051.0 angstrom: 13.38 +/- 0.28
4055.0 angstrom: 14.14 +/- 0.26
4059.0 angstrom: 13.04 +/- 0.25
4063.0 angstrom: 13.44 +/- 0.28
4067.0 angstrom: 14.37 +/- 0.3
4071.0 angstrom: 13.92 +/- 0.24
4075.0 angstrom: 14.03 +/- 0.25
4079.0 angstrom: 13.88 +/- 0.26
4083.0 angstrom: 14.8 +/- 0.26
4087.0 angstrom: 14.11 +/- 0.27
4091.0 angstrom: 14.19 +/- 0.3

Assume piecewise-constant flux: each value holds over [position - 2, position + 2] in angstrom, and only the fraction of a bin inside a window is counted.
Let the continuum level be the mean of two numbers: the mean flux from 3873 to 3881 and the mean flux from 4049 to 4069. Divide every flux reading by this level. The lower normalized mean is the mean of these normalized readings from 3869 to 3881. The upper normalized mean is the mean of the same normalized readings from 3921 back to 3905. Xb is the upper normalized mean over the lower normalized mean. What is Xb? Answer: 0.85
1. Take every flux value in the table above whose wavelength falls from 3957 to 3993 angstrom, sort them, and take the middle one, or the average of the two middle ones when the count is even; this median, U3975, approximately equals 14.5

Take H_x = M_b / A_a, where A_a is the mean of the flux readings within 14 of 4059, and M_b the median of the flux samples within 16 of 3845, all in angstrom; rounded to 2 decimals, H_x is 1.16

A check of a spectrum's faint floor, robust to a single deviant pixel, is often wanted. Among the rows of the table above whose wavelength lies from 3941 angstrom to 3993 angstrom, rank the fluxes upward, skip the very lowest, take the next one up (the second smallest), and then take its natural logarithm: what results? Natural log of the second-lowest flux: 2.65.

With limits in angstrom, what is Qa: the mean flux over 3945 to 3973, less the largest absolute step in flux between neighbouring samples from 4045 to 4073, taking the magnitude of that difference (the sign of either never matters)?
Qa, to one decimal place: 14.0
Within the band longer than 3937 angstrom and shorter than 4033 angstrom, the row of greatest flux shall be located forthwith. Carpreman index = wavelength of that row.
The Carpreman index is 3967.0 angstrom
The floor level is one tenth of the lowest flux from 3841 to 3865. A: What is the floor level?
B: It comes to 1.52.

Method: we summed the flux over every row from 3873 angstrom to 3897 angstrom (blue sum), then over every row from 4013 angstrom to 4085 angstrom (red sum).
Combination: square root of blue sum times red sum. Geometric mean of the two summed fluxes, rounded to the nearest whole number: 155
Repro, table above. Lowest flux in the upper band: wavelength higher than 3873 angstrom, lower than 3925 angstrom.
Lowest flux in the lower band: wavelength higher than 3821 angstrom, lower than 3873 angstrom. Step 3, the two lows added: 29.5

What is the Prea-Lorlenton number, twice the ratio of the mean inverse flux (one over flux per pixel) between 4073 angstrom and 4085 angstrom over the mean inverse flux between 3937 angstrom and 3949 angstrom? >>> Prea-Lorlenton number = 2.10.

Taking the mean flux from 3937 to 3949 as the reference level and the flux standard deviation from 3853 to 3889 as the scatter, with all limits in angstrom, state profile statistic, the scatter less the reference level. -13.6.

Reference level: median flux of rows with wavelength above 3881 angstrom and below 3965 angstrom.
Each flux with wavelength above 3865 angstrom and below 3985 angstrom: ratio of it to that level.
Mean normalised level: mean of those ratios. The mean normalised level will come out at 1.03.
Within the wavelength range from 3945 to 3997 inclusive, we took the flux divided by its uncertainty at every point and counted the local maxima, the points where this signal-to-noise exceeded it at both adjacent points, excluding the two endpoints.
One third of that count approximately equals 1.67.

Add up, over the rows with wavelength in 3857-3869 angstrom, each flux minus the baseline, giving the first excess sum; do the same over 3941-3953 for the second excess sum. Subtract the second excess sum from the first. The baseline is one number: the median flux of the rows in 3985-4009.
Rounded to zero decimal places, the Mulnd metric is 9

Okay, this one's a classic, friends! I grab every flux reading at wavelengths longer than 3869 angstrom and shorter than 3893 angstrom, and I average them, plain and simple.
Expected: 16.8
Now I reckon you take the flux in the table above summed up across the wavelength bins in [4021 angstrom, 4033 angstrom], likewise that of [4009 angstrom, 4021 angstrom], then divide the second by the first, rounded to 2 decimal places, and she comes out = 0.99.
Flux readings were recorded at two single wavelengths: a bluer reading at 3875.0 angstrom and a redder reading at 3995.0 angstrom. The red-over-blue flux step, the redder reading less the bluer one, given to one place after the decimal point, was -3.7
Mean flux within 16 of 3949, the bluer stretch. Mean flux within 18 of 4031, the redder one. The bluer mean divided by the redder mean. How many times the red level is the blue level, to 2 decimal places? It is 1.10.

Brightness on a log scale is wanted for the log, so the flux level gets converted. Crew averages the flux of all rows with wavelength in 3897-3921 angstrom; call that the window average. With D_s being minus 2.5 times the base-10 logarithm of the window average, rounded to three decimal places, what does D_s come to -2.950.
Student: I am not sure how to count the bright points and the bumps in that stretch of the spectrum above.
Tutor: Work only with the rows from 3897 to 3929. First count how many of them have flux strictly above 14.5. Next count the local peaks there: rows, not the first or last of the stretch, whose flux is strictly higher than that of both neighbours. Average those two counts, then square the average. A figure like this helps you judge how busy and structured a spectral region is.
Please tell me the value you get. 25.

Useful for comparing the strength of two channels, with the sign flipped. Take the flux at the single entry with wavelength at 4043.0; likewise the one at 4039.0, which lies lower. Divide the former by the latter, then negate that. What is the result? -1.03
